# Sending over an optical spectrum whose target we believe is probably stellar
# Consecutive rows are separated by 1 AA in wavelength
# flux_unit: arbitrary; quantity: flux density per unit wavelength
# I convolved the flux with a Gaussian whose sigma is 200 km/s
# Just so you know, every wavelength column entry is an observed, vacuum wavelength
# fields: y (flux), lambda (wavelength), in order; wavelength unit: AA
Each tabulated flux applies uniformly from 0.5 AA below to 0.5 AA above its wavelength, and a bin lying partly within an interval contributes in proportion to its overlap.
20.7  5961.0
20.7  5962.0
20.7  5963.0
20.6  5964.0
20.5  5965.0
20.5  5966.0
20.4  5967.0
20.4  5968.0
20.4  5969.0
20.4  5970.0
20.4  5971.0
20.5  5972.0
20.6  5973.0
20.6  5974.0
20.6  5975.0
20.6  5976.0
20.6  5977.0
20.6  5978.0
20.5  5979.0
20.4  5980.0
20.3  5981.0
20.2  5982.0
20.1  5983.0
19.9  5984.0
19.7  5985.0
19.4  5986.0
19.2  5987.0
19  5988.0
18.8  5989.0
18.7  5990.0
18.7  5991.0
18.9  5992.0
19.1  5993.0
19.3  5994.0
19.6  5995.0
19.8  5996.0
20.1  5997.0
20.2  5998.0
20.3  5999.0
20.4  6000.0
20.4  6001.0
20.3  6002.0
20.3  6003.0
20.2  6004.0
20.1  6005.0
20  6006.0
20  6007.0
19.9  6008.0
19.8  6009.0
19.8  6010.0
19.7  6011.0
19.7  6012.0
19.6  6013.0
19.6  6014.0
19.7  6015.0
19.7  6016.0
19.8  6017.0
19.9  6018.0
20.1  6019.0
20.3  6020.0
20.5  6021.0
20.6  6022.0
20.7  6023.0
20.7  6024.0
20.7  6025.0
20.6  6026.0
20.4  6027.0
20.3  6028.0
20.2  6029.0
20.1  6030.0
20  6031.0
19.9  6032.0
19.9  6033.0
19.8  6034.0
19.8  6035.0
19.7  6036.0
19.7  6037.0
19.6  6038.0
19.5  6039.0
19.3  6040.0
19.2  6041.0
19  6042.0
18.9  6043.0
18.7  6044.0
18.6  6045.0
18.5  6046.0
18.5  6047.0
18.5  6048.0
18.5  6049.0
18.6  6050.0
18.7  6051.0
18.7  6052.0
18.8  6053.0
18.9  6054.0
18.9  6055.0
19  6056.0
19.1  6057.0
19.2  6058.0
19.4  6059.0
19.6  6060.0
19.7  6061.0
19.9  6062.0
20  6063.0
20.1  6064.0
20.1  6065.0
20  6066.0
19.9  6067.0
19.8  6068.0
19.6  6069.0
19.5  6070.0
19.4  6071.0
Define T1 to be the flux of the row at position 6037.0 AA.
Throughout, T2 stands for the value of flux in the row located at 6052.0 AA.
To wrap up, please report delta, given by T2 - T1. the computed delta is -1.0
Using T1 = 19.7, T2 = 18.7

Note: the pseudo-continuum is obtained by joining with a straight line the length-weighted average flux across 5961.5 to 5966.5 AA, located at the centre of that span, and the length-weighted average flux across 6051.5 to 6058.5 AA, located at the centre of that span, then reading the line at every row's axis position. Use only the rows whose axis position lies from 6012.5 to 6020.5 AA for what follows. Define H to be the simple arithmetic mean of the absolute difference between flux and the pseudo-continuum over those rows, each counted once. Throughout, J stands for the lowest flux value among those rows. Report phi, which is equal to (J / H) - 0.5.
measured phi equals 80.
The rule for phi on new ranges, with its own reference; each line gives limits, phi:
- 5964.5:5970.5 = 198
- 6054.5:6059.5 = 81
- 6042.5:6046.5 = 40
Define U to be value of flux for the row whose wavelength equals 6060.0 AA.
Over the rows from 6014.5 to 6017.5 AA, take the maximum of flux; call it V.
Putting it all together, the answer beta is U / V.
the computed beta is 0.99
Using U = 19.6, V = 19.8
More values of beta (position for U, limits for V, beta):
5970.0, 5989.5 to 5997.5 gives 1.01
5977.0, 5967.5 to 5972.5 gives 1.00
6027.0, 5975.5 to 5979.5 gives 0.99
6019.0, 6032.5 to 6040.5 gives 1.01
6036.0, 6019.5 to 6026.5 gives 0.95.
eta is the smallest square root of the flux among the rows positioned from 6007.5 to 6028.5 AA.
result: 4.43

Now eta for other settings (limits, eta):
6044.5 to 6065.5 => 4.30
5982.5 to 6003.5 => 4.32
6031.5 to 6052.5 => 4.30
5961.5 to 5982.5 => 4.49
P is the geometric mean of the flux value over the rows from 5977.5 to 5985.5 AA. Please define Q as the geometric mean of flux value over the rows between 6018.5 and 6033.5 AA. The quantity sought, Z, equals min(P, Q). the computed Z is 20.2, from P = 20.2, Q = 20.3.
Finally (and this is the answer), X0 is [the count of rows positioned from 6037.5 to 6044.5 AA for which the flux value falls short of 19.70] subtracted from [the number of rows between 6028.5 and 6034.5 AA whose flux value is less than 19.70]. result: -7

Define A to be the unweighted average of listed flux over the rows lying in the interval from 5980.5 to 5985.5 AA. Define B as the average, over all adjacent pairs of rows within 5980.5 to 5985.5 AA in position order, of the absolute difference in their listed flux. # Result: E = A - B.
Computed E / 19.9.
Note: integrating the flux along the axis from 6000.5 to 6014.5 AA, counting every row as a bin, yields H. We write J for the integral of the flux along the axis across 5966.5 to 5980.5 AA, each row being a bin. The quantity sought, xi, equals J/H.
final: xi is 1.03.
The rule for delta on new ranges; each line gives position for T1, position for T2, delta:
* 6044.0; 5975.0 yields 1.9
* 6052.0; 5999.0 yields 1.6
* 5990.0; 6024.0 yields 2.0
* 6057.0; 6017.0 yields 0.7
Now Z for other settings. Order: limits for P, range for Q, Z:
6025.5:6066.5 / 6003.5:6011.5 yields 19.4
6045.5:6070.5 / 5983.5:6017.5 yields 19.3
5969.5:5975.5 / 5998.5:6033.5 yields 20.1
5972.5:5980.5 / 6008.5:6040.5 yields 20.0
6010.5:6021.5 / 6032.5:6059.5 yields 19.1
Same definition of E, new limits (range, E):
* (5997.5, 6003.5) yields 20.3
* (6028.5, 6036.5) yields 19.9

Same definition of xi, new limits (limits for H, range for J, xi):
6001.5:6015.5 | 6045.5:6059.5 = 0.94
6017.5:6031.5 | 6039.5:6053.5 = 0.92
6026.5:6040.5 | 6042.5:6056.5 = 0.94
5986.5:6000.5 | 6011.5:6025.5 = 1.03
